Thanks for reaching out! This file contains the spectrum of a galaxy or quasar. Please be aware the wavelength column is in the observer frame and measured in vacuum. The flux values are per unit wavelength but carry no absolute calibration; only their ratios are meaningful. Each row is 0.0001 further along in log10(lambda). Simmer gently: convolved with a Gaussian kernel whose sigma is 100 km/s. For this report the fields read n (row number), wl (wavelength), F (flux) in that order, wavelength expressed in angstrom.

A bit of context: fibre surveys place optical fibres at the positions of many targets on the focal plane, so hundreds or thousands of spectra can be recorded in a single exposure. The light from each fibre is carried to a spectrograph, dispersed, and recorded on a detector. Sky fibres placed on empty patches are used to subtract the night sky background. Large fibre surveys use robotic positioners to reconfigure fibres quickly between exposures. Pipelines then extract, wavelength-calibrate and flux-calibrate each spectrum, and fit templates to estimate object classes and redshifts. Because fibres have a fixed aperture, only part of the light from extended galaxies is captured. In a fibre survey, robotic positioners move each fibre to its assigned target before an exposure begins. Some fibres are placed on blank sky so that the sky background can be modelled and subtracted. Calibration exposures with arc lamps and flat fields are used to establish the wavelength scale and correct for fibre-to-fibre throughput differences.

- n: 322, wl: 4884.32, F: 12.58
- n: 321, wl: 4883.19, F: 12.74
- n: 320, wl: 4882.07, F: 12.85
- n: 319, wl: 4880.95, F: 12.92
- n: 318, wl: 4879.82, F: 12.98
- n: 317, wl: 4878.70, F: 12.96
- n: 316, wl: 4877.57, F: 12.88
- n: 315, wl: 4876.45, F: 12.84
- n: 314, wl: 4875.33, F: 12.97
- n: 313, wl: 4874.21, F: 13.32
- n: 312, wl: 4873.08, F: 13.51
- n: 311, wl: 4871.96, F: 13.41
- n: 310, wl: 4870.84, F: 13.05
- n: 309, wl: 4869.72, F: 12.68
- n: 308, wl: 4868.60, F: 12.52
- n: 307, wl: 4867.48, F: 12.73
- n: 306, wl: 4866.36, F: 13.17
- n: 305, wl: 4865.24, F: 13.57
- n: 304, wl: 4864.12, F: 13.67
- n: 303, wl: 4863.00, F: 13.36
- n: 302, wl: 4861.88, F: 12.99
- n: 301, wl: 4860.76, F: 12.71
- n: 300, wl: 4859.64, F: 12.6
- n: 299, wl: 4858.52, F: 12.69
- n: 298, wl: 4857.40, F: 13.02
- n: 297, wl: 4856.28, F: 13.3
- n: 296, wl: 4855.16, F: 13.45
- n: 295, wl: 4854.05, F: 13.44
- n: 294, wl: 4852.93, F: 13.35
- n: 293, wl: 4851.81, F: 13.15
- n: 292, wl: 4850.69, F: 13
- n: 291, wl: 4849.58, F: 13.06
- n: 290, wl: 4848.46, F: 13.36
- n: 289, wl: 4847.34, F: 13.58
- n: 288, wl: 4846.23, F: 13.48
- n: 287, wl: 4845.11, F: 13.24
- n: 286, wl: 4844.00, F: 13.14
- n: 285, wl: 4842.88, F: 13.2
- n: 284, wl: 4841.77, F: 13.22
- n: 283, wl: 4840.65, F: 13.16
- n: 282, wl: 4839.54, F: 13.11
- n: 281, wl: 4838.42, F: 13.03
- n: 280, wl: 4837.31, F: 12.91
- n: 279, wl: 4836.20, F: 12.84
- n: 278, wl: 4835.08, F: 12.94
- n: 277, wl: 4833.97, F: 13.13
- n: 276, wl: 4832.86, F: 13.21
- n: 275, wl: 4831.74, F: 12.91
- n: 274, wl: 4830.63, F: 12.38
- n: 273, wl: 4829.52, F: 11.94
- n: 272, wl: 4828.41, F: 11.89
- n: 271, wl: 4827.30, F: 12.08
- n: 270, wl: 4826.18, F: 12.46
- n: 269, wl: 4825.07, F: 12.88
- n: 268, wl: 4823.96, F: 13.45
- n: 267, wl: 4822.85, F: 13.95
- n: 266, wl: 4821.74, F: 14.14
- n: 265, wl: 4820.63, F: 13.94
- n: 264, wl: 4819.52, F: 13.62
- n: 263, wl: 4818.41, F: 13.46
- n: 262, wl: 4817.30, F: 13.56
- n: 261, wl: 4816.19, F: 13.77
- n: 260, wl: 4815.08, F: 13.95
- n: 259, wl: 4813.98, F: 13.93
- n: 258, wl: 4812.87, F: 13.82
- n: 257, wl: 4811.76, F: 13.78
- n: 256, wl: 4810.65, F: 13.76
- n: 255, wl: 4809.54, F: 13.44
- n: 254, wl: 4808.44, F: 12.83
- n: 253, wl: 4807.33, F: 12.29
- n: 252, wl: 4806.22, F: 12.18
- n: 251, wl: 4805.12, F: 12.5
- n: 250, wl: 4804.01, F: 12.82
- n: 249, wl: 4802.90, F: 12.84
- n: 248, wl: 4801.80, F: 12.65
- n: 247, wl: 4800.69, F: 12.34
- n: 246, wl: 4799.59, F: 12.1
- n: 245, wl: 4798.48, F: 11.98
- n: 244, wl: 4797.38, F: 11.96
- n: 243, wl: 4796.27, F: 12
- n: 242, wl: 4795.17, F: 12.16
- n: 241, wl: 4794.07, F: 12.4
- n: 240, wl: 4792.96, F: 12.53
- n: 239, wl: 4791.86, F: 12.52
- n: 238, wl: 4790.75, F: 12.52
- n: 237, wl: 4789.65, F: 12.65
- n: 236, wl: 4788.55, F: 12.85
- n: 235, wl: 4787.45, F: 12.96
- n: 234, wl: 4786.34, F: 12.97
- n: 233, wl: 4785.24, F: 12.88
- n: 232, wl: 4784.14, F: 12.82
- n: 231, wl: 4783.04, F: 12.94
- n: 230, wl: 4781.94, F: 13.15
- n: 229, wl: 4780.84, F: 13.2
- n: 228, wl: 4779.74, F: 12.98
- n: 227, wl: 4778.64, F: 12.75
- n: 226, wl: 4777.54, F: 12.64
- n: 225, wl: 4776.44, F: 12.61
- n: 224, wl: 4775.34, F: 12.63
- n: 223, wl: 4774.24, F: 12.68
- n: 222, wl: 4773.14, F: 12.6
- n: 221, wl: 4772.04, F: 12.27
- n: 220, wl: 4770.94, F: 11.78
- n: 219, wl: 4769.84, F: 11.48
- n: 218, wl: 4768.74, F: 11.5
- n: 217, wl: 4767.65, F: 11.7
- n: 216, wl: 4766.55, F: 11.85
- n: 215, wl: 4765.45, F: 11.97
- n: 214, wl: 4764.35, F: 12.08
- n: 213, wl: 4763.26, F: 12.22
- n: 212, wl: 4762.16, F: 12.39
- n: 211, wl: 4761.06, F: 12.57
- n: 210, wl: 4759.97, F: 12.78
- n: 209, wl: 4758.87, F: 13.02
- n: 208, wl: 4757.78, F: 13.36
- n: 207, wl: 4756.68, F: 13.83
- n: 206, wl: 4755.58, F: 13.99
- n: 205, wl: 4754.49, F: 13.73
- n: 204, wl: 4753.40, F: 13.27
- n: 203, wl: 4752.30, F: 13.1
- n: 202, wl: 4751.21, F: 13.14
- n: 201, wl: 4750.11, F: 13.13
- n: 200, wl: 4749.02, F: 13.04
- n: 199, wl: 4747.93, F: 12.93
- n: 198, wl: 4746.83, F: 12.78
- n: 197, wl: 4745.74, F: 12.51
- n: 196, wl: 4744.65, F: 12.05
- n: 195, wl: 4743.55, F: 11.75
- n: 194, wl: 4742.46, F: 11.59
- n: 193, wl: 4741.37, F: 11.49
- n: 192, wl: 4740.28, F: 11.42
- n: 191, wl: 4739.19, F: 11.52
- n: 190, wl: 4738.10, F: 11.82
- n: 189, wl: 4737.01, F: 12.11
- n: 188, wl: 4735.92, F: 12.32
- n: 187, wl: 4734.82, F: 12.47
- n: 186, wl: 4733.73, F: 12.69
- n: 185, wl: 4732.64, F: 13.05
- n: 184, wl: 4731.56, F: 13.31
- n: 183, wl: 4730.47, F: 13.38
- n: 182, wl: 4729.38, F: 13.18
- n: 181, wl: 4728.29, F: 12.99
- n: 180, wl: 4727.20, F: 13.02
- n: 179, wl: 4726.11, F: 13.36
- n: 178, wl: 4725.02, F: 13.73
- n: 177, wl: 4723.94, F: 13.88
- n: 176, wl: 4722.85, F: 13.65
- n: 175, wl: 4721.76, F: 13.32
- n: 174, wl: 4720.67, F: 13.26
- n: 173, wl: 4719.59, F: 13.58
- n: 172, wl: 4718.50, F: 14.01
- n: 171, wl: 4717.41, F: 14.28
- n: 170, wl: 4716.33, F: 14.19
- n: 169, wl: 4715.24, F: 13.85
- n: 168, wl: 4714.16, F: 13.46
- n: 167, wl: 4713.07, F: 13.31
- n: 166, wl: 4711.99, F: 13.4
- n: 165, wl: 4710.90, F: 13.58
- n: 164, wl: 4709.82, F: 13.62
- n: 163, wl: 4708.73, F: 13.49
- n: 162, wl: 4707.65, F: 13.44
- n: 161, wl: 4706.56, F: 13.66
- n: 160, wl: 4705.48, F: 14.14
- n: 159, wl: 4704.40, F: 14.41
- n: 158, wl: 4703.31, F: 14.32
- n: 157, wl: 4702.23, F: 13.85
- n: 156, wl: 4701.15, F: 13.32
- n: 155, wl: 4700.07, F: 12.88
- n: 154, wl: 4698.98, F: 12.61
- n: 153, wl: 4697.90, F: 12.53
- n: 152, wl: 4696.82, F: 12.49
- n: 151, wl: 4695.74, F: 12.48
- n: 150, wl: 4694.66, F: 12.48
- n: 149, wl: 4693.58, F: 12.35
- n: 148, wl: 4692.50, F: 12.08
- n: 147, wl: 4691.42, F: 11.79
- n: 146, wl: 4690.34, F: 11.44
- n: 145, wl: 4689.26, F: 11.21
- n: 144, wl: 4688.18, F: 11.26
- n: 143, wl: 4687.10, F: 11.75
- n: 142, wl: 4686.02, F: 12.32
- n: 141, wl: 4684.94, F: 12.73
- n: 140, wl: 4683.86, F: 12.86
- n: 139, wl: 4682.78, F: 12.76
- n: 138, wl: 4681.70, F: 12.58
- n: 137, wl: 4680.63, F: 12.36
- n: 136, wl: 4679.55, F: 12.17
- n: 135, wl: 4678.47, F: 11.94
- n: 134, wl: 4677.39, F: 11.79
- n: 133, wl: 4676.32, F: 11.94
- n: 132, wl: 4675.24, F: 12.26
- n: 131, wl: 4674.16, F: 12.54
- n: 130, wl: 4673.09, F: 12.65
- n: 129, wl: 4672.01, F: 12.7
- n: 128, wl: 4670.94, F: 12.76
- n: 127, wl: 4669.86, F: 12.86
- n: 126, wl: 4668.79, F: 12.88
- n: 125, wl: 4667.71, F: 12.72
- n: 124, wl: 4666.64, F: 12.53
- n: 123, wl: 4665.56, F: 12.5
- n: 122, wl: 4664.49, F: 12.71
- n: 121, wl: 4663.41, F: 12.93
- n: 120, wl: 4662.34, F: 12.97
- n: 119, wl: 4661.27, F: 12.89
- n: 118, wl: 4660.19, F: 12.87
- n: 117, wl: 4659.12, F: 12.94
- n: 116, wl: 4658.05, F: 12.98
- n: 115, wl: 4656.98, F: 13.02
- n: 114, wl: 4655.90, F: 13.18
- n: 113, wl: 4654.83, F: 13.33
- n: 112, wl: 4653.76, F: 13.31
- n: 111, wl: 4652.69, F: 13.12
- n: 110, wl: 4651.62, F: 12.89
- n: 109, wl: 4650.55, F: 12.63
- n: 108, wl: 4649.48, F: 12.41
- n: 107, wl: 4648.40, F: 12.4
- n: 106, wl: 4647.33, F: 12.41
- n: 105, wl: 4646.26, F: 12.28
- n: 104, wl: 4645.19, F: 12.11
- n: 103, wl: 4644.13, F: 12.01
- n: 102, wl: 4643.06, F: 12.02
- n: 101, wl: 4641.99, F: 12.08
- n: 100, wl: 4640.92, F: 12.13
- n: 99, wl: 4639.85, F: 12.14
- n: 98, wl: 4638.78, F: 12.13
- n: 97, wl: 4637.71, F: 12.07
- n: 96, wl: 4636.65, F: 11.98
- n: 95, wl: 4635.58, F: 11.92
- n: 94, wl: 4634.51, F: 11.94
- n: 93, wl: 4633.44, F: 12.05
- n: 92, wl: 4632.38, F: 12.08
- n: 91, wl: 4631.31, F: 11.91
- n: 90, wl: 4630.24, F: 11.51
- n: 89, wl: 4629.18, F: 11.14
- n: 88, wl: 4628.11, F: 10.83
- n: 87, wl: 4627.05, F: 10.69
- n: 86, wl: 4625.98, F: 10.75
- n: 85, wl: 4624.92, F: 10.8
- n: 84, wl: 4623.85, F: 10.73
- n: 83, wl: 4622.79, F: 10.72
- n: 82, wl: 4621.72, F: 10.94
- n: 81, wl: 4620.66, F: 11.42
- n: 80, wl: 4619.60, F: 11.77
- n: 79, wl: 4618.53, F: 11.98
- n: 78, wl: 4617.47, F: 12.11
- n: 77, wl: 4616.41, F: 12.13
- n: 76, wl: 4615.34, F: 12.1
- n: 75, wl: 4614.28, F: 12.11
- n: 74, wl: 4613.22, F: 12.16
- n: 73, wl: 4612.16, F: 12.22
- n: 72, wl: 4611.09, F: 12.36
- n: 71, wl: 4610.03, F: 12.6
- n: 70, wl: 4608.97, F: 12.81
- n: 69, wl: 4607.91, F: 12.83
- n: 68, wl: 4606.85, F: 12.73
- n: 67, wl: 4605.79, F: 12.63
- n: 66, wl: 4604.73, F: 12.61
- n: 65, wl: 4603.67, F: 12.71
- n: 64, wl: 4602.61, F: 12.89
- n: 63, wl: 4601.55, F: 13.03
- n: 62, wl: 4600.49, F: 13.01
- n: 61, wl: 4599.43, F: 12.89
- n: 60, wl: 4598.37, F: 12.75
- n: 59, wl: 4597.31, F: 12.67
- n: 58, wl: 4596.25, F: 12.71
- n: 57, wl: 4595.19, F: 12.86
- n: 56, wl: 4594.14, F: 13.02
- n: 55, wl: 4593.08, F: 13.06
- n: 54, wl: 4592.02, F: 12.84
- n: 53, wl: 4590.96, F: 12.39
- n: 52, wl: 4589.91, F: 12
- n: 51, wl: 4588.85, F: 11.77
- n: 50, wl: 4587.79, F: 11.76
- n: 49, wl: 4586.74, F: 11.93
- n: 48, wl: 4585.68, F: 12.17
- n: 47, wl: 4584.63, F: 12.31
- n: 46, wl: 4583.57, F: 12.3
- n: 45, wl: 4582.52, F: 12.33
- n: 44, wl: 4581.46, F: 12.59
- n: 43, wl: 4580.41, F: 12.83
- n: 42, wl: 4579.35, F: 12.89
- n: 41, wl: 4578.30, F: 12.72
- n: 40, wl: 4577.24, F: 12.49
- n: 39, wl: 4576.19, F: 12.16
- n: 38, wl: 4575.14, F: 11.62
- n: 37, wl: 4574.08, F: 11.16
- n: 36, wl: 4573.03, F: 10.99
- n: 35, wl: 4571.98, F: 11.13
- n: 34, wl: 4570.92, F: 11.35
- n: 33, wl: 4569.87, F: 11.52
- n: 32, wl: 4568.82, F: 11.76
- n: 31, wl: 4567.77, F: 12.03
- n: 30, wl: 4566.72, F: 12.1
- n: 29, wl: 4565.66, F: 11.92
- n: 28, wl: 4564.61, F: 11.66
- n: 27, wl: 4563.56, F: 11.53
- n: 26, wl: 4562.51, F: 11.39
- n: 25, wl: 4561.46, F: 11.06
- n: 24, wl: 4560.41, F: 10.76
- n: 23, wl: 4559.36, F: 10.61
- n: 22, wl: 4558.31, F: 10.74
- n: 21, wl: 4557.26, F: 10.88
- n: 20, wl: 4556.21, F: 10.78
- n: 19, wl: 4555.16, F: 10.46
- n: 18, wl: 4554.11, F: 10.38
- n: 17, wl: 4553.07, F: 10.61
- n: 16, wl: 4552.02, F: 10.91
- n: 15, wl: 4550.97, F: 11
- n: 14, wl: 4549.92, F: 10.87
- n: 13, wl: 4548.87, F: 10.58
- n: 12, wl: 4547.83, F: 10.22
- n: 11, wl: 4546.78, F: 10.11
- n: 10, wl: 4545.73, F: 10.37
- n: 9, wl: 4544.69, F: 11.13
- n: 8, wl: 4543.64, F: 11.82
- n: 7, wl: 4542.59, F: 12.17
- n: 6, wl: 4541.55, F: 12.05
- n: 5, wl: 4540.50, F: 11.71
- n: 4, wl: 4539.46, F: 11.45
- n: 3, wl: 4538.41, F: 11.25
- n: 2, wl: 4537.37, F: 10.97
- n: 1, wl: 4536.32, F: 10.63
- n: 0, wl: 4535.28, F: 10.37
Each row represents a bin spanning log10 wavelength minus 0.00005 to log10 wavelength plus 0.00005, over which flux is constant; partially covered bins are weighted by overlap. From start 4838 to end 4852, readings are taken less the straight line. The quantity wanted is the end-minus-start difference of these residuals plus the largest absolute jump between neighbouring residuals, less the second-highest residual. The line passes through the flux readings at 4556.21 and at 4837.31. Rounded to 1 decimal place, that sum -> -0.2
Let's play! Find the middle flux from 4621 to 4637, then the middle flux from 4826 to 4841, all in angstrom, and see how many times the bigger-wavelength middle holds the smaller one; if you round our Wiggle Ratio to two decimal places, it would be 1.16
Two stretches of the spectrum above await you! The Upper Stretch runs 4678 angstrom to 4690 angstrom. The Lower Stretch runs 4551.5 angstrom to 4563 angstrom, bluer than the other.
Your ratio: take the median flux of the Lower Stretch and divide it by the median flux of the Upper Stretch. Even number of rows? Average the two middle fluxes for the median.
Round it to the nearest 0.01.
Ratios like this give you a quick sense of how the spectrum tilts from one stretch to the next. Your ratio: 0.87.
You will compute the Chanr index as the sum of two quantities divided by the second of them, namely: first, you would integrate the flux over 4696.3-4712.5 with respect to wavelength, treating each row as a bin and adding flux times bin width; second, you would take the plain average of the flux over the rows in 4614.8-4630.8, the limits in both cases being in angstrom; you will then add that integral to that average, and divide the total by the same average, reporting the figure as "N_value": 20.3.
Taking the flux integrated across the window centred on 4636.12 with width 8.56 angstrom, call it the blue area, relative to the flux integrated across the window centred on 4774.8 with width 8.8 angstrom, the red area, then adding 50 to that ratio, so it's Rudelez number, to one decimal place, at 50.9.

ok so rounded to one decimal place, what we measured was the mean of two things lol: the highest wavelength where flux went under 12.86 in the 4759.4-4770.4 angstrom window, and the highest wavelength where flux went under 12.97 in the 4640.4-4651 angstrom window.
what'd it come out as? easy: 4710.2 angstrom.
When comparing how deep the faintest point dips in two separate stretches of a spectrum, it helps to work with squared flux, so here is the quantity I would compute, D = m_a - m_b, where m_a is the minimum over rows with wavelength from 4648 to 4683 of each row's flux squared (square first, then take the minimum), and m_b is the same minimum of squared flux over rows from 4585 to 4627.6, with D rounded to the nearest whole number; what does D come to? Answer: 25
